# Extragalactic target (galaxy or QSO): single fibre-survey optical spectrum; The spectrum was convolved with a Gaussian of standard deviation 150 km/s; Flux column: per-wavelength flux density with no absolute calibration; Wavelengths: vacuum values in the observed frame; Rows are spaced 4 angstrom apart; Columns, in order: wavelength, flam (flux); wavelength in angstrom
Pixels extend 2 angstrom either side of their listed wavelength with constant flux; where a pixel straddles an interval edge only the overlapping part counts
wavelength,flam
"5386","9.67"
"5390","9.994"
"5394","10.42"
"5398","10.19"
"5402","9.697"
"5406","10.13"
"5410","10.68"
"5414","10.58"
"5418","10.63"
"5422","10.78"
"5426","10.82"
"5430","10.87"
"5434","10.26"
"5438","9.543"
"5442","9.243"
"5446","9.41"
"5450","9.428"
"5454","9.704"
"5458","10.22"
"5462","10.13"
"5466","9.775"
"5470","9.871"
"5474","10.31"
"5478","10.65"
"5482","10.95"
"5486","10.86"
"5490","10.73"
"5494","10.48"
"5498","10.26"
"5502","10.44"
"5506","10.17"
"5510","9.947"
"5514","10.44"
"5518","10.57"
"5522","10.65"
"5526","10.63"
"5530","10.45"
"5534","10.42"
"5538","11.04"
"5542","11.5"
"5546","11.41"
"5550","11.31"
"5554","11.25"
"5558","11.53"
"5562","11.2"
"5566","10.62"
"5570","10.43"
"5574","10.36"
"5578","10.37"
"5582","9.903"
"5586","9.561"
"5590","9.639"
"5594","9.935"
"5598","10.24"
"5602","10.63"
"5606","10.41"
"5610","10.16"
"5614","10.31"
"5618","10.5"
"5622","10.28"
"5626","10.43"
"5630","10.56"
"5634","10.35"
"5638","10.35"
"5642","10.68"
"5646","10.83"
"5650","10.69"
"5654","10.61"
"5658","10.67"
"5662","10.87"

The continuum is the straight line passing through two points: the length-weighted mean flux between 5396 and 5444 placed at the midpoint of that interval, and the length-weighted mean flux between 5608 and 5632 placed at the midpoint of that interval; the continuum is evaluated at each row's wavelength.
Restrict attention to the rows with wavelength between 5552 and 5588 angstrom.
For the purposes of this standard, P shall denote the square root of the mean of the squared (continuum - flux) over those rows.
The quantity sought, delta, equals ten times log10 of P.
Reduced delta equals -1.8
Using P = 0.7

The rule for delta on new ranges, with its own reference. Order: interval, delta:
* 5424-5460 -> -1.7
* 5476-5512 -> -4.4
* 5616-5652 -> -6.5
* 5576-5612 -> -3.7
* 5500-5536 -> -6.4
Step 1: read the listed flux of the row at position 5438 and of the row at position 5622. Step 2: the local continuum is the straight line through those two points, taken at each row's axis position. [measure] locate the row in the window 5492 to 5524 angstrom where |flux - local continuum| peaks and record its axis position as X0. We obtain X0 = 5522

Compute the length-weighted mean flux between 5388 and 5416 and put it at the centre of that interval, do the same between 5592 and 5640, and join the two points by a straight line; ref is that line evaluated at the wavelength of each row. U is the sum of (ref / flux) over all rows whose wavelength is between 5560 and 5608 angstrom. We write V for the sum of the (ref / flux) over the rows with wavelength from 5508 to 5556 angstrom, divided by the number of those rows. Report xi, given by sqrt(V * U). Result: 3.40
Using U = 12.1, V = 0.96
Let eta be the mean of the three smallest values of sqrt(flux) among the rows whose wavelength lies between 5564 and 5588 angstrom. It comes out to 3.15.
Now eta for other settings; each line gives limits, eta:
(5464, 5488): 3.16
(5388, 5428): 3.15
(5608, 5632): 3.20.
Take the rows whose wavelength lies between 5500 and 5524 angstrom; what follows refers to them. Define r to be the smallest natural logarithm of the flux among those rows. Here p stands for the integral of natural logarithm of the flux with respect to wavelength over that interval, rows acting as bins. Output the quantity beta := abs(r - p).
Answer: 53.8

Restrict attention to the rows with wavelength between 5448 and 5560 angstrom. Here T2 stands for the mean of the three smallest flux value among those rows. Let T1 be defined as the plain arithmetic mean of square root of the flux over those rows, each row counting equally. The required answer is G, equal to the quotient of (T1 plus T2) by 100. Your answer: 0.129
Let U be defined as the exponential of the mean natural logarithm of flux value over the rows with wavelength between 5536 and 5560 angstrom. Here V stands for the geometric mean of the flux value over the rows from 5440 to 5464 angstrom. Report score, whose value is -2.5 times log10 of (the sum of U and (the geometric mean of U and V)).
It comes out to -3.35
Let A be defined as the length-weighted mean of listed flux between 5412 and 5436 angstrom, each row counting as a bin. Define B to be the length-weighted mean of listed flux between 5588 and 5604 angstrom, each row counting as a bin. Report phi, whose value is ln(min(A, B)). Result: 2.31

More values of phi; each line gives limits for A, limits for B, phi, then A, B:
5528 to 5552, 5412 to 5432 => 2.37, 11.0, 10.7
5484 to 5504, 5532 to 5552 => 2.36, 10.6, 11.1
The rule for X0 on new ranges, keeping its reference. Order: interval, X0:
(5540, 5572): 5542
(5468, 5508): 5482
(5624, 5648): 5646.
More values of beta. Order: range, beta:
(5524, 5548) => 55.0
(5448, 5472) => 52.7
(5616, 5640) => 53.9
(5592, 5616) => 53.6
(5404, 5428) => 54.3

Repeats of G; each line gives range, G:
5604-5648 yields 0.135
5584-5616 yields 0.129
